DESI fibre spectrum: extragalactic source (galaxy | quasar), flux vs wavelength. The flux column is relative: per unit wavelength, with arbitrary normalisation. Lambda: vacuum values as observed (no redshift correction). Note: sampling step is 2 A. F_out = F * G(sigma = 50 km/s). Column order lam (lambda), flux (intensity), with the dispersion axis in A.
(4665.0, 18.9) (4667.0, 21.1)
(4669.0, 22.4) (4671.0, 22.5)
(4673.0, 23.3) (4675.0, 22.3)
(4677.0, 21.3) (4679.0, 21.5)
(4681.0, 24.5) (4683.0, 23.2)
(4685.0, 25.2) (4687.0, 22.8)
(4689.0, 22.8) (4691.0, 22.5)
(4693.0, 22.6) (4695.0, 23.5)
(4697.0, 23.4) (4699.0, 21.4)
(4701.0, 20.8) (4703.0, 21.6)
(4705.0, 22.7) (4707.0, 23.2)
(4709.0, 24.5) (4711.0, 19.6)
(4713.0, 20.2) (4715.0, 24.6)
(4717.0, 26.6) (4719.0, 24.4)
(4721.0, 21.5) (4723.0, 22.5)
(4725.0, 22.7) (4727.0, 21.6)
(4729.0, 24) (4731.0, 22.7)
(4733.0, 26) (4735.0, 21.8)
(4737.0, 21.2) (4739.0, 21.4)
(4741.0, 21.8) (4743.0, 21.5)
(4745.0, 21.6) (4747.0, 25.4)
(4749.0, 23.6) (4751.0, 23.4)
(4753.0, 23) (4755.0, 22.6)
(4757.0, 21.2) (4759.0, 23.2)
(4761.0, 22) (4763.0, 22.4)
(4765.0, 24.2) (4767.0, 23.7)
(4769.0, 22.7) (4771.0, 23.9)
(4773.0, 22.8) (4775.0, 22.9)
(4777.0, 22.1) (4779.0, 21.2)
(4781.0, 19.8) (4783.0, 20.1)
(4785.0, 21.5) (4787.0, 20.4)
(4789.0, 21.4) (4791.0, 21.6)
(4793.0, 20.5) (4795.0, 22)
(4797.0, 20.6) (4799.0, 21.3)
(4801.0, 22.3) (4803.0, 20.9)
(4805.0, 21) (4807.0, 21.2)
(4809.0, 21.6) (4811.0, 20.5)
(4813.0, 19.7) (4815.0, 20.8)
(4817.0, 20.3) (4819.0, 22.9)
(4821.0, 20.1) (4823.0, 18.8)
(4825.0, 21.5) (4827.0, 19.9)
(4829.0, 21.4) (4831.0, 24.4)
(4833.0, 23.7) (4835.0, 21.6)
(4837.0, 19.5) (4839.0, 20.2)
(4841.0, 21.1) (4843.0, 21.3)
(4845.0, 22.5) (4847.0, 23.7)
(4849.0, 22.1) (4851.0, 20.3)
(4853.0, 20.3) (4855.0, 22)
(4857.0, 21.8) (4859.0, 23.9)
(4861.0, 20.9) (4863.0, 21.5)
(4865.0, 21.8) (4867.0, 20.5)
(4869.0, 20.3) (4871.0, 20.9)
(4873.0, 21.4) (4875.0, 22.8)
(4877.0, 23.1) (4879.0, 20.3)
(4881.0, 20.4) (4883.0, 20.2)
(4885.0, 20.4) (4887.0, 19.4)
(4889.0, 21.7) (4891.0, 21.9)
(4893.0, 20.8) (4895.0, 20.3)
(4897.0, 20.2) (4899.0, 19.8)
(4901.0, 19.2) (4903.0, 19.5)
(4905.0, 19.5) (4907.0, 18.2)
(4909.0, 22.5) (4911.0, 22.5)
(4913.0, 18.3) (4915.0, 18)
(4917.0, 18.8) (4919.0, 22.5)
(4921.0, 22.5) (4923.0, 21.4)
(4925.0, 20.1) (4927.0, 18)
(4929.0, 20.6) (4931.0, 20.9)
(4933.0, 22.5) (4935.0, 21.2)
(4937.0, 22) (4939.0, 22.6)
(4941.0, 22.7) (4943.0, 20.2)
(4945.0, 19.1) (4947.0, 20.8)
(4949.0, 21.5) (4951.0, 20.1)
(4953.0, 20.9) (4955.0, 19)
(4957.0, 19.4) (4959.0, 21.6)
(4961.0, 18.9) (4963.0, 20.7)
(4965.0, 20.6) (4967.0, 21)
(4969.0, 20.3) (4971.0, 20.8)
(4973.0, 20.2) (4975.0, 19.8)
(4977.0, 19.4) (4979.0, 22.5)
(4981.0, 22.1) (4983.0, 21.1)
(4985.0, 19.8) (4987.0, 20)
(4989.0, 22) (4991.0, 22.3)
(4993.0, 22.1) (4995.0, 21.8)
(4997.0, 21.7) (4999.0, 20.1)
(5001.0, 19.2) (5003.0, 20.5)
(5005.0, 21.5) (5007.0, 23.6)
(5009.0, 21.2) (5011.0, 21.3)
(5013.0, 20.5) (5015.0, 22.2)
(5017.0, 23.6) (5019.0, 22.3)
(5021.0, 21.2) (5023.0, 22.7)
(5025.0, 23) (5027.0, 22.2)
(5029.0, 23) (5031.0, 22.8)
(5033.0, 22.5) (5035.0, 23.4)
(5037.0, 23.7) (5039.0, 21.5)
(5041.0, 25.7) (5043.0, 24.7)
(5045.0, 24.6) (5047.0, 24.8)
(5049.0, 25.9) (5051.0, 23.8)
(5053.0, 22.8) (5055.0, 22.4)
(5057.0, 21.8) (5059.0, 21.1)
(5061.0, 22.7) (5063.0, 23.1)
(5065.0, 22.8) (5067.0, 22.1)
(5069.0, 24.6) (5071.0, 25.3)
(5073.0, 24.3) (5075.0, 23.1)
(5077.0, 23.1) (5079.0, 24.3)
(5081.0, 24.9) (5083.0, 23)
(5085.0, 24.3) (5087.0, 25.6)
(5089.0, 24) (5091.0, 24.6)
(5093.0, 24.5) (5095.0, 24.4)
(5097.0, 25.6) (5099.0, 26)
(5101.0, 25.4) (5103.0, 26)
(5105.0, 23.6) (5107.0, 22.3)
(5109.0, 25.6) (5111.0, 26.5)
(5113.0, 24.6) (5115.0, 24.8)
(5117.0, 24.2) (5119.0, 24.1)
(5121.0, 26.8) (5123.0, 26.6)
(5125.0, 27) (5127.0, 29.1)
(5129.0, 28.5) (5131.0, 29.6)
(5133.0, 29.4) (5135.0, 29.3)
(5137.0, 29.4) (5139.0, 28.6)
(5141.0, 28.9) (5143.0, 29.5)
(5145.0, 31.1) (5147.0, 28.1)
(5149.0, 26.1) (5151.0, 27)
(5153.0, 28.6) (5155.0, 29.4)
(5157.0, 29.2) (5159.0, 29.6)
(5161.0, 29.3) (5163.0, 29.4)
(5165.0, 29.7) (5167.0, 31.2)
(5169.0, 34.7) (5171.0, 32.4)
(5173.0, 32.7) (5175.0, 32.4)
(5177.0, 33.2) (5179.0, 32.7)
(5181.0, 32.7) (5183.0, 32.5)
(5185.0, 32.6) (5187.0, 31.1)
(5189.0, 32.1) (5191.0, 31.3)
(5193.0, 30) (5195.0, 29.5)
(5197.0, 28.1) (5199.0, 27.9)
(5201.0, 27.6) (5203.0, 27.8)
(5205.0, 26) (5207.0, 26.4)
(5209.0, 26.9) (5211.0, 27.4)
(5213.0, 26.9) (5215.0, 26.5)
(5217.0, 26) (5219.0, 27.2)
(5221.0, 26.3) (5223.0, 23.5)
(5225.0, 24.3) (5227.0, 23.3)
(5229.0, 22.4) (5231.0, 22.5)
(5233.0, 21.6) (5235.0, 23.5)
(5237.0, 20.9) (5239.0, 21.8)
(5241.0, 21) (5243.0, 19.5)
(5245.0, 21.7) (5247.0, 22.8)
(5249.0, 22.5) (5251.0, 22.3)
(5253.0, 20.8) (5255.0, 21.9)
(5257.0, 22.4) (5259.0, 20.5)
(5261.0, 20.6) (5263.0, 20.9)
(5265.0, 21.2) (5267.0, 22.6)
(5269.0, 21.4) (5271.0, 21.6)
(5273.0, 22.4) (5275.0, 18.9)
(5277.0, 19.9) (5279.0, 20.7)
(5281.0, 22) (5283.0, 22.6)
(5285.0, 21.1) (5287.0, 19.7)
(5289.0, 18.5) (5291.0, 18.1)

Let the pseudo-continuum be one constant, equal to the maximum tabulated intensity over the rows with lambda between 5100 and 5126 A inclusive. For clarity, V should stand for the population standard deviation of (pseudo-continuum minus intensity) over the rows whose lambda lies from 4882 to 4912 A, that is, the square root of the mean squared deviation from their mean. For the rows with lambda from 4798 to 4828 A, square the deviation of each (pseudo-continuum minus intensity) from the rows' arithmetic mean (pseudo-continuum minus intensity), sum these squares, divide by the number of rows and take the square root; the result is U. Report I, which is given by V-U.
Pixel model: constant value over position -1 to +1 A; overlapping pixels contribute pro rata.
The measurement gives 0.22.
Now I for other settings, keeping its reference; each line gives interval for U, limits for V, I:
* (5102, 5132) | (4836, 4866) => -0.82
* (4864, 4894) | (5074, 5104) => -0.02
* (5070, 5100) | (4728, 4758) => 0.56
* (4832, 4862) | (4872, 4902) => -0.20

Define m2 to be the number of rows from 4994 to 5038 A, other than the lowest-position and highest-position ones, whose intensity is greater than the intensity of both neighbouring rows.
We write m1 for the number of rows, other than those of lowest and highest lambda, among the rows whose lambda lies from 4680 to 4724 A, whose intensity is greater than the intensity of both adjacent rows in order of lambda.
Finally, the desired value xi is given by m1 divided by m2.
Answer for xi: 0.80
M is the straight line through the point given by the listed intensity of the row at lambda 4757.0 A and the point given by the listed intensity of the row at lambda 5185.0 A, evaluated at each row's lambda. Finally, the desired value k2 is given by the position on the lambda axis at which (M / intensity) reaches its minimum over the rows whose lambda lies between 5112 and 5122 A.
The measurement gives 5121.0 A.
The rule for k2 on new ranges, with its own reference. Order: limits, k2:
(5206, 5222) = 5211.0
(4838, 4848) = 4847.0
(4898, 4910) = 4909.0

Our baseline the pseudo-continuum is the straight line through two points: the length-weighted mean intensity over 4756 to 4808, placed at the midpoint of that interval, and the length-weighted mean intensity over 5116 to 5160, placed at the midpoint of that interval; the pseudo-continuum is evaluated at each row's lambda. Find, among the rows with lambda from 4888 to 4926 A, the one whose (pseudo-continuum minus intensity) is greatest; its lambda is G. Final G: 4915.0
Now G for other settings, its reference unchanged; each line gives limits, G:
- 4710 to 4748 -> 4711.0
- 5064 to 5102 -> 5067.0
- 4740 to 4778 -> 4757.0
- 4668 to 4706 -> 4701.0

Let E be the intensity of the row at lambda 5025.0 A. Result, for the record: 23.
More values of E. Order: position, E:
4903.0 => 19.5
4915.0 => 18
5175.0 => 32.4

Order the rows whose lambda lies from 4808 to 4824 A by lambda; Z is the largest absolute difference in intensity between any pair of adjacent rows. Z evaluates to 2.8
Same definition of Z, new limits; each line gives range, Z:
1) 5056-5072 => 2.5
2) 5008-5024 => 1.7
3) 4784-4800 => 1.5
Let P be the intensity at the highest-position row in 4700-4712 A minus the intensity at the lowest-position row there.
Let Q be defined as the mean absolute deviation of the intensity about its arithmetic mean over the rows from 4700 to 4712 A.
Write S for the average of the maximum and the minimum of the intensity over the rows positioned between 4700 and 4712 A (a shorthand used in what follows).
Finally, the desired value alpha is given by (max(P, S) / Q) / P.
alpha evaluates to -13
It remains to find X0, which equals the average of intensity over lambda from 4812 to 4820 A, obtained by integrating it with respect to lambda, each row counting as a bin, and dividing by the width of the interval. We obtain 20.9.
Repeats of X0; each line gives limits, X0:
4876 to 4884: 21.0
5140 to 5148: 29.4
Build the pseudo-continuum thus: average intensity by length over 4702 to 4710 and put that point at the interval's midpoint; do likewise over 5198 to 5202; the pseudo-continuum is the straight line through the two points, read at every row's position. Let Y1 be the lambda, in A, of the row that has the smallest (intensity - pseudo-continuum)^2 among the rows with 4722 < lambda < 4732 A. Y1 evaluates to 4725.0 A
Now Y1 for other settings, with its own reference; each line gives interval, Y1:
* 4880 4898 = 4891.0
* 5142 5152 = 5151.0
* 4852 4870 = 4859.0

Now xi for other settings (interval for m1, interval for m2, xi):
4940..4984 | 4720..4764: 1.17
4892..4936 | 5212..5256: 0.17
